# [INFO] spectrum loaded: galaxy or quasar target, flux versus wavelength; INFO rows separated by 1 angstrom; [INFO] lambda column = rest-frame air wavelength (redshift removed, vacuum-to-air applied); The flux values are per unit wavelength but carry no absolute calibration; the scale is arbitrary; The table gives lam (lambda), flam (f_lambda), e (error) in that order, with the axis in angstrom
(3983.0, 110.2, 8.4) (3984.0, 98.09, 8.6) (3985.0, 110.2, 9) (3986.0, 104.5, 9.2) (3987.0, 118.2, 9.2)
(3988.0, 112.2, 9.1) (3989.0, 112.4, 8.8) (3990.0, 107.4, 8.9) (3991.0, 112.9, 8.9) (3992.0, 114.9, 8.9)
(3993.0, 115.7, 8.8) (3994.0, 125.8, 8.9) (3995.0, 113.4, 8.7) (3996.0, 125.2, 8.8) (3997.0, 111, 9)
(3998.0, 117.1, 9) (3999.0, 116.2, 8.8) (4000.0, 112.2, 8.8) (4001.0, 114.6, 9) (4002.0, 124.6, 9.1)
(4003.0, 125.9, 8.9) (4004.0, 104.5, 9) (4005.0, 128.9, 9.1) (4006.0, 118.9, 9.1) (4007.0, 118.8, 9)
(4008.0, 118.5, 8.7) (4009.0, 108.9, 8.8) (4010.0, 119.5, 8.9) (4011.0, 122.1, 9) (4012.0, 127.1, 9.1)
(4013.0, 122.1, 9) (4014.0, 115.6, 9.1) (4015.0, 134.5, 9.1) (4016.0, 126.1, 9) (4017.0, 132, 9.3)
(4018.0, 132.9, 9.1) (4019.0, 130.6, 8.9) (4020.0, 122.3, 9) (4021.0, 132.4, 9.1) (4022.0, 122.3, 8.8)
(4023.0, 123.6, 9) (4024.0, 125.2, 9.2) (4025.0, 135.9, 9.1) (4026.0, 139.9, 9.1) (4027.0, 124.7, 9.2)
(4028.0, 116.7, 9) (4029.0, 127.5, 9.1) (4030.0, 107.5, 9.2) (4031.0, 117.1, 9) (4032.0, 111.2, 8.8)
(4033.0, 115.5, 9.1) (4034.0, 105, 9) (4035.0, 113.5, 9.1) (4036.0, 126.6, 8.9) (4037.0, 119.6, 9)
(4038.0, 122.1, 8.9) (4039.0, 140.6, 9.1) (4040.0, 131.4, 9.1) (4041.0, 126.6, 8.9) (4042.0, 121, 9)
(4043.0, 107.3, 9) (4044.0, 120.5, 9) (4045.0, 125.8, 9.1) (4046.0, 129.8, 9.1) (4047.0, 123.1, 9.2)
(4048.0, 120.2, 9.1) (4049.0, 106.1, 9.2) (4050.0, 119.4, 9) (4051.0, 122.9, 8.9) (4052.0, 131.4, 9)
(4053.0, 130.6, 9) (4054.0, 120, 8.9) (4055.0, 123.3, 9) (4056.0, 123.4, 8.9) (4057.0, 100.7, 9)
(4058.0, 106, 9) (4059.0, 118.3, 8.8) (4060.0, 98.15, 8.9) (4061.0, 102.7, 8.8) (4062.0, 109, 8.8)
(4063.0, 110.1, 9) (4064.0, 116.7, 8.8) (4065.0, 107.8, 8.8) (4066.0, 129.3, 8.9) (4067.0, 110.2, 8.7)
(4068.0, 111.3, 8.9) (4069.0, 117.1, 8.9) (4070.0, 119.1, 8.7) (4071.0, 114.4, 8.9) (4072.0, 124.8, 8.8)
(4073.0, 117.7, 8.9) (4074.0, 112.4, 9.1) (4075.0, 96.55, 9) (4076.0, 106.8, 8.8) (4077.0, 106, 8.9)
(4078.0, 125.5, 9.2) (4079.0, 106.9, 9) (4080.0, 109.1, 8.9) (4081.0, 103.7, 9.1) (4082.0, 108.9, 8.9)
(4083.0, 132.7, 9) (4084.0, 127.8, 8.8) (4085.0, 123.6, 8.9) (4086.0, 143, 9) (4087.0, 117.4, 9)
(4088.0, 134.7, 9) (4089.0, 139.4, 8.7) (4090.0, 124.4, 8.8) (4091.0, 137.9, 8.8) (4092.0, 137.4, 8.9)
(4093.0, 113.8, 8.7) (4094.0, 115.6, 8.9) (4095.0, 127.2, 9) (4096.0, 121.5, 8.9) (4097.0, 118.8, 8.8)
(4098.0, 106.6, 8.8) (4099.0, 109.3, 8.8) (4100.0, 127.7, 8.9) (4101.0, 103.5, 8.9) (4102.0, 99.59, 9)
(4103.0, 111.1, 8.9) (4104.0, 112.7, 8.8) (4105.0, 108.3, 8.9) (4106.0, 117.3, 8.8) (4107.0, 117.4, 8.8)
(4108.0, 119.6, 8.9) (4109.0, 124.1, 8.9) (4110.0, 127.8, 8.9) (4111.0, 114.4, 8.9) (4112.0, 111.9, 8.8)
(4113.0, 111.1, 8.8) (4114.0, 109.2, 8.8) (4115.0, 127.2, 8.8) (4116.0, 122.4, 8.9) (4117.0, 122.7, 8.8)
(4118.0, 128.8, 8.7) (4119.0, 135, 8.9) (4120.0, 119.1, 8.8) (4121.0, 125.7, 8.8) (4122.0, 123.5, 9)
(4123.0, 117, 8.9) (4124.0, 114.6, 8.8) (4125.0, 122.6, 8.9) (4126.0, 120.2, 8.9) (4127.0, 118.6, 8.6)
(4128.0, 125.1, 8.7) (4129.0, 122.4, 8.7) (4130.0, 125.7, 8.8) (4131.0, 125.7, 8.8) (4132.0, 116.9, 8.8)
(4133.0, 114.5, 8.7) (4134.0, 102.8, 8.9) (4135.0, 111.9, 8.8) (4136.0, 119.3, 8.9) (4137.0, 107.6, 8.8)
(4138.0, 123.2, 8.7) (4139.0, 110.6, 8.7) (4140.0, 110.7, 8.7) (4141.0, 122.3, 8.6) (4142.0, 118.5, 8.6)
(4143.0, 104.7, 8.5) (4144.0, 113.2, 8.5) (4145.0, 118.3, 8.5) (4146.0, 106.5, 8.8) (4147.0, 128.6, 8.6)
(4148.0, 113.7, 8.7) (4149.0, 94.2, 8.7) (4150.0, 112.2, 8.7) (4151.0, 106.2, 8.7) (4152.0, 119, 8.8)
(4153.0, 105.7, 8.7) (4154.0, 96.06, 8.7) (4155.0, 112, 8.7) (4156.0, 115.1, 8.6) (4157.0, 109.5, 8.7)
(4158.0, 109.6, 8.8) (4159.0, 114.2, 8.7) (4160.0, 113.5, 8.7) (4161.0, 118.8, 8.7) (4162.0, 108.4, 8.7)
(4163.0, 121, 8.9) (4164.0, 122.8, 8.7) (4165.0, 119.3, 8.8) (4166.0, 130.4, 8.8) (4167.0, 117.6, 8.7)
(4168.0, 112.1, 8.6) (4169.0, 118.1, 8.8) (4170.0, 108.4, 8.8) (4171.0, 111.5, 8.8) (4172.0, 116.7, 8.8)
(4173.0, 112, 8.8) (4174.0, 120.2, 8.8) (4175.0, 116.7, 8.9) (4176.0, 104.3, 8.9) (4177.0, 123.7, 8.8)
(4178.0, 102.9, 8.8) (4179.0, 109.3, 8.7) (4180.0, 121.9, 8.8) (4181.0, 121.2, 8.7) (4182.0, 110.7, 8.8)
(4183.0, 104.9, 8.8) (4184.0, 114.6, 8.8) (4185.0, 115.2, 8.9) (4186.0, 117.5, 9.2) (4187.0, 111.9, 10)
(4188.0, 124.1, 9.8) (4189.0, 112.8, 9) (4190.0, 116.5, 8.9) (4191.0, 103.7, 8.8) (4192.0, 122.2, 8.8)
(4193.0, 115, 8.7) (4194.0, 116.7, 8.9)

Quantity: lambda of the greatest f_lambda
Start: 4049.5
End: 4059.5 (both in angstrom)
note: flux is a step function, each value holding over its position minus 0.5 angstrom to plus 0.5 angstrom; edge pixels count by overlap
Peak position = 4052.0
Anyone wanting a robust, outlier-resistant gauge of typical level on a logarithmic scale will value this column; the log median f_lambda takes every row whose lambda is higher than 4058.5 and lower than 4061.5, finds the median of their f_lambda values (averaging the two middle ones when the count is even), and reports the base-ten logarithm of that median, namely 2.01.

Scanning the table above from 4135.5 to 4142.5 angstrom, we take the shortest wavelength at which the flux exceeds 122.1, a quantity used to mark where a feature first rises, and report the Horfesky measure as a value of 4138.0 angstrom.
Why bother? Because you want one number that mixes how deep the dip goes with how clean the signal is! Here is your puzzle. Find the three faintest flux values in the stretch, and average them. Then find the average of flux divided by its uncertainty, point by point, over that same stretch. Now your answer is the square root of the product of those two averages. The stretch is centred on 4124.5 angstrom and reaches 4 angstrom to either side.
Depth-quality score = 40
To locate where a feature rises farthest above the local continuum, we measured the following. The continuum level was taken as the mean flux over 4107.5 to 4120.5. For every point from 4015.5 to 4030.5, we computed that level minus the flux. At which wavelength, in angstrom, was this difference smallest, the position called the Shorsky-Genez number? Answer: 4026.0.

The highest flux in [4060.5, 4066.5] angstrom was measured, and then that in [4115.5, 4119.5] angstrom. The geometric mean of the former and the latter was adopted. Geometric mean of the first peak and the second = 132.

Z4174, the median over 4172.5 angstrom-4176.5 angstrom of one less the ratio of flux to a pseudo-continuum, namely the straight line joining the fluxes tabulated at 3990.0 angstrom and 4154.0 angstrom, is -0.21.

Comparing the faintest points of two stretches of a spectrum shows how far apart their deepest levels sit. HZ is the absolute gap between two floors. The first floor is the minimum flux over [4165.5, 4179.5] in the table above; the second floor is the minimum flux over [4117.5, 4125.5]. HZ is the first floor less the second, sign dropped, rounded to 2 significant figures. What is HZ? 12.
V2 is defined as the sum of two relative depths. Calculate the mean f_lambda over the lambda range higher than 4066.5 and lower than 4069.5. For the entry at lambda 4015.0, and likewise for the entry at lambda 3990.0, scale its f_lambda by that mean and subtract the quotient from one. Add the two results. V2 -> -0.14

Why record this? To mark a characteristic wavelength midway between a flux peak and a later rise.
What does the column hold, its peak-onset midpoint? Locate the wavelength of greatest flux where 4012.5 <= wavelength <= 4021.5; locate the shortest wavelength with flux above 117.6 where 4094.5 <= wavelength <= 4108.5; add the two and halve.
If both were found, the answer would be 4055.0 angstrom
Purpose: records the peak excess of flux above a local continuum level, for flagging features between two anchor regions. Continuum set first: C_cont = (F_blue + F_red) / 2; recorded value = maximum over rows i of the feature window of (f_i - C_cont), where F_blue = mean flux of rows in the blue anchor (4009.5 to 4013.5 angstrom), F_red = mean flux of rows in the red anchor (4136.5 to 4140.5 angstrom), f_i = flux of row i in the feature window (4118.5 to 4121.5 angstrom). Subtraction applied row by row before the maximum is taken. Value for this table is 17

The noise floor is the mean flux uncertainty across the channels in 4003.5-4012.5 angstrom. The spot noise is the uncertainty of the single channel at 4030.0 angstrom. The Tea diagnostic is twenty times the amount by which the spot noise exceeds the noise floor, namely 4.7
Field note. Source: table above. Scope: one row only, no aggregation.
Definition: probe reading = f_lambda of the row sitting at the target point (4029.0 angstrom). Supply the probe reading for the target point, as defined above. 127.5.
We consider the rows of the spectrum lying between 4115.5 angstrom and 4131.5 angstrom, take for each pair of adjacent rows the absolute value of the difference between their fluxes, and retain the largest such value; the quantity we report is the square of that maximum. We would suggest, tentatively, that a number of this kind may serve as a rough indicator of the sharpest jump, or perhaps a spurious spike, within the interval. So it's 253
